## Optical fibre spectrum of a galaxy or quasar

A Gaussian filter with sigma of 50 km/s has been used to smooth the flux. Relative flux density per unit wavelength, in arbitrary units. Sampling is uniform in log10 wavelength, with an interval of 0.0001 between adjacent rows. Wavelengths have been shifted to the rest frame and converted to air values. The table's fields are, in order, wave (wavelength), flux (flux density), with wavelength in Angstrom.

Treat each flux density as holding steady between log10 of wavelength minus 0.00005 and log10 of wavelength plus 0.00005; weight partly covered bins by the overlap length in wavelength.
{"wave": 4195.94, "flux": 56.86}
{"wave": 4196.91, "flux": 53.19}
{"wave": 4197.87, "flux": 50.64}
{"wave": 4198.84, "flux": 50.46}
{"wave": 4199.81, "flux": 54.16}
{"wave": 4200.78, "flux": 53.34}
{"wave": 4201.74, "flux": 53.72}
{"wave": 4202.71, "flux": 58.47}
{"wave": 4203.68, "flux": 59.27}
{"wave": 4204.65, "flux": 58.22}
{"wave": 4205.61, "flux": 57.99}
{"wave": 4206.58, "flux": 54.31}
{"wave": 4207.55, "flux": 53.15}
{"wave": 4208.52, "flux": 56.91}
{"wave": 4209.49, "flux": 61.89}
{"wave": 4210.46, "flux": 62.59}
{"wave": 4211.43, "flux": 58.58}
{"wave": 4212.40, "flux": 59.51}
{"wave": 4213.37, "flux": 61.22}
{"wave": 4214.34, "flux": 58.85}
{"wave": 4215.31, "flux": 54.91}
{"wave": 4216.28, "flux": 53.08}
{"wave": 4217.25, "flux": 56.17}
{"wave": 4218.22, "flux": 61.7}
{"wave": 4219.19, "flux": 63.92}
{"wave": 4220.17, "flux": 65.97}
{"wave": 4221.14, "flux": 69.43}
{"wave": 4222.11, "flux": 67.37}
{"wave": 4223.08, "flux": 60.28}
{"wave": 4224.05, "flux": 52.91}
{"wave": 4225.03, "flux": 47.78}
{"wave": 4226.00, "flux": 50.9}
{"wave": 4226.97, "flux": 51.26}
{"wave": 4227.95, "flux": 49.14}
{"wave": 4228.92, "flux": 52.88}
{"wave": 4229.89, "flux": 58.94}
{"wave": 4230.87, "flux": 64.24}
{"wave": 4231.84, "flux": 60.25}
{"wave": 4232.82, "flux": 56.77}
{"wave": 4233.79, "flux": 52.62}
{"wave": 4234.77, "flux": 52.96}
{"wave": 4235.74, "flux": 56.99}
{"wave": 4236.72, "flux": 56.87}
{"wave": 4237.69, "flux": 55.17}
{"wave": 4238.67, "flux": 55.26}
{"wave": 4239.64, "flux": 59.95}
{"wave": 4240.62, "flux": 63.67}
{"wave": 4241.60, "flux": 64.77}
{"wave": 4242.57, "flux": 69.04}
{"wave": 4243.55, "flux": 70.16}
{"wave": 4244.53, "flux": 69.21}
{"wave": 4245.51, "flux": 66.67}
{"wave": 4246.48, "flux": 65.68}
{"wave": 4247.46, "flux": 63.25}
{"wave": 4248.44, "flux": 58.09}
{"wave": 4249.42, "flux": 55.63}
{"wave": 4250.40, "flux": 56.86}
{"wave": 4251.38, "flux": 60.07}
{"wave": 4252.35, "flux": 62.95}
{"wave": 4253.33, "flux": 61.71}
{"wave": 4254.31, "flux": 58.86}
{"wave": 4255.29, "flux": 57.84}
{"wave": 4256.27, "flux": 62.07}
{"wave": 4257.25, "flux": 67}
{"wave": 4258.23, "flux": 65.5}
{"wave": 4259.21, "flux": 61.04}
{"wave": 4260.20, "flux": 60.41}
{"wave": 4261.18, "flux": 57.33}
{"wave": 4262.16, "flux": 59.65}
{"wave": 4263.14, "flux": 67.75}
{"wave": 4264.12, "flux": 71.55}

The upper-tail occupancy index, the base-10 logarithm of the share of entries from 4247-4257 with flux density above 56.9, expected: -0.10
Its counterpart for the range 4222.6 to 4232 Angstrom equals -0.40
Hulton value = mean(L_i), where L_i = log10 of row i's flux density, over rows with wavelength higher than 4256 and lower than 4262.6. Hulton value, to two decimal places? 1.79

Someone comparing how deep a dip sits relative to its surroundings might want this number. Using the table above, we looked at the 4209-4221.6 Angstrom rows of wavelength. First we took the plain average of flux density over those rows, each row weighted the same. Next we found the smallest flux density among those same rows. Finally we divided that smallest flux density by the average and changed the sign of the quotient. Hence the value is -0.88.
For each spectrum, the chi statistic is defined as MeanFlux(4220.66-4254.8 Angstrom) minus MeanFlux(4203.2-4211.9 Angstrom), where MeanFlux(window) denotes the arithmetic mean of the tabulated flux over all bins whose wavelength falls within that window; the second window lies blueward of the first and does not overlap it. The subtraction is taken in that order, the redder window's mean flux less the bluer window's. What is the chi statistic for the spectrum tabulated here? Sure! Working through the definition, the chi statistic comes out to 1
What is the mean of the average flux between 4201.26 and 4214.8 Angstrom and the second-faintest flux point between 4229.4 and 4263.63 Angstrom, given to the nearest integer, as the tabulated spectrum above 56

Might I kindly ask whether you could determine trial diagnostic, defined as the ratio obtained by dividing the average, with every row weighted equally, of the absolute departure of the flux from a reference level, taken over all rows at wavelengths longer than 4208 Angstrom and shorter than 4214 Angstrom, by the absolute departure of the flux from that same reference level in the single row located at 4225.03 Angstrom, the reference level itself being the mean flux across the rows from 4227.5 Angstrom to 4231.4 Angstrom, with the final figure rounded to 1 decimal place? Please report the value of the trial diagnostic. 0.4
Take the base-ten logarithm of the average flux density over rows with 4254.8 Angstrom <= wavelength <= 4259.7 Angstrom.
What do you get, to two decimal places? 1.80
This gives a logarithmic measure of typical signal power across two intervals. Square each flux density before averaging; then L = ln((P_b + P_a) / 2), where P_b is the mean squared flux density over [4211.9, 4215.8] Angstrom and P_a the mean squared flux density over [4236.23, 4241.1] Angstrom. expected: 8.14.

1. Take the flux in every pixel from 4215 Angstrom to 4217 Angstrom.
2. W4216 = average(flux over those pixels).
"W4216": 54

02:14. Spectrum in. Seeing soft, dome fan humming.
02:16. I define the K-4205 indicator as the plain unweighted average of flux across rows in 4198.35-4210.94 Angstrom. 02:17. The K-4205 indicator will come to 56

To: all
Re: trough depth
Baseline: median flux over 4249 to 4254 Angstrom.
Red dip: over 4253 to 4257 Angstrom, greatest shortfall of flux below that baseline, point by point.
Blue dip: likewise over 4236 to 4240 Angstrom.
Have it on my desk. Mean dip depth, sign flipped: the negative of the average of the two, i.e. -3.6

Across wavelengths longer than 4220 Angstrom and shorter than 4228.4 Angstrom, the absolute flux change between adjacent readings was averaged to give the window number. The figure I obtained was 3.8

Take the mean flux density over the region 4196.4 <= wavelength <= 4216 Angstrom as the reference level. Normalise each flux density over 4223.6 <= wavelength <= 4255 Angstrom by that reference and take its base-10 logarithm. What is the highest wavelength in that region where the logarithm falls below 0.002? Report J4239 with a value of 4249.42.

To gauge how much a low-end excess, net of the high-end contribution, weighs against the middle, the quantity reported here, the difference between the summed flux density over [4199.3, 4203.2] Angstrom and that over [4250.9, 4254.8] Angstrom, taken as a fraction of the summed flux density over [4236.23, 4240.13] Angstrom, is -0.11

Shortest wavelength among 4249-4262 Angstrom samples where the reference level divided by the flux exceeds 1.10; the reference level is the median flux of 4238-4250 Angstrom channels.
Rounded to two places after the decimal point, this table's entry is 4249.42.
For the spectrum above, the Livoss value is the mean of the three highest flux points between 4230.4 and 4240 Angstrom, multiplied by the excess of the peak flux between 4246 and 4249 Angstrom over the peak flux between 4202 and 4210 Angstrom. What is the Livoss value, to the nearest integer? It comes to 233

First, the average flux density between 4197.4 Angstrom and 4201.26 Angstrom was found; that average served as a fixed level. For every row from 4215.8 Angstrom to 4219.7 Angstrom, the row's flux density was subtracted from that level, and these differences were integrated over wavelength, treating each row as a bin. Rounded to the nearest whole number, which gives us -26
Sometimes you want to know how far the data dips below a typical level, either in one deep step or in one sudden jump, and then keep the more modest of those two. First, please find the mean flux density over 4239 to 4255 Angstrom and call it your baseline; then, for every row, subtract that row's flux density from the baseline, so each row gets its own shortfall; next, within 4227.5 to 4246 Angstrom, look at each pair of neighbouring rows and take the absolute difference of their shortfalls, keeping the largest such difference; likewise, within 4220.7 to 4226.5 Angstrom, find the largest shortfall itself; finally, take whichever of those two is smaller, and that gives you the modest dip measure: 6.06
